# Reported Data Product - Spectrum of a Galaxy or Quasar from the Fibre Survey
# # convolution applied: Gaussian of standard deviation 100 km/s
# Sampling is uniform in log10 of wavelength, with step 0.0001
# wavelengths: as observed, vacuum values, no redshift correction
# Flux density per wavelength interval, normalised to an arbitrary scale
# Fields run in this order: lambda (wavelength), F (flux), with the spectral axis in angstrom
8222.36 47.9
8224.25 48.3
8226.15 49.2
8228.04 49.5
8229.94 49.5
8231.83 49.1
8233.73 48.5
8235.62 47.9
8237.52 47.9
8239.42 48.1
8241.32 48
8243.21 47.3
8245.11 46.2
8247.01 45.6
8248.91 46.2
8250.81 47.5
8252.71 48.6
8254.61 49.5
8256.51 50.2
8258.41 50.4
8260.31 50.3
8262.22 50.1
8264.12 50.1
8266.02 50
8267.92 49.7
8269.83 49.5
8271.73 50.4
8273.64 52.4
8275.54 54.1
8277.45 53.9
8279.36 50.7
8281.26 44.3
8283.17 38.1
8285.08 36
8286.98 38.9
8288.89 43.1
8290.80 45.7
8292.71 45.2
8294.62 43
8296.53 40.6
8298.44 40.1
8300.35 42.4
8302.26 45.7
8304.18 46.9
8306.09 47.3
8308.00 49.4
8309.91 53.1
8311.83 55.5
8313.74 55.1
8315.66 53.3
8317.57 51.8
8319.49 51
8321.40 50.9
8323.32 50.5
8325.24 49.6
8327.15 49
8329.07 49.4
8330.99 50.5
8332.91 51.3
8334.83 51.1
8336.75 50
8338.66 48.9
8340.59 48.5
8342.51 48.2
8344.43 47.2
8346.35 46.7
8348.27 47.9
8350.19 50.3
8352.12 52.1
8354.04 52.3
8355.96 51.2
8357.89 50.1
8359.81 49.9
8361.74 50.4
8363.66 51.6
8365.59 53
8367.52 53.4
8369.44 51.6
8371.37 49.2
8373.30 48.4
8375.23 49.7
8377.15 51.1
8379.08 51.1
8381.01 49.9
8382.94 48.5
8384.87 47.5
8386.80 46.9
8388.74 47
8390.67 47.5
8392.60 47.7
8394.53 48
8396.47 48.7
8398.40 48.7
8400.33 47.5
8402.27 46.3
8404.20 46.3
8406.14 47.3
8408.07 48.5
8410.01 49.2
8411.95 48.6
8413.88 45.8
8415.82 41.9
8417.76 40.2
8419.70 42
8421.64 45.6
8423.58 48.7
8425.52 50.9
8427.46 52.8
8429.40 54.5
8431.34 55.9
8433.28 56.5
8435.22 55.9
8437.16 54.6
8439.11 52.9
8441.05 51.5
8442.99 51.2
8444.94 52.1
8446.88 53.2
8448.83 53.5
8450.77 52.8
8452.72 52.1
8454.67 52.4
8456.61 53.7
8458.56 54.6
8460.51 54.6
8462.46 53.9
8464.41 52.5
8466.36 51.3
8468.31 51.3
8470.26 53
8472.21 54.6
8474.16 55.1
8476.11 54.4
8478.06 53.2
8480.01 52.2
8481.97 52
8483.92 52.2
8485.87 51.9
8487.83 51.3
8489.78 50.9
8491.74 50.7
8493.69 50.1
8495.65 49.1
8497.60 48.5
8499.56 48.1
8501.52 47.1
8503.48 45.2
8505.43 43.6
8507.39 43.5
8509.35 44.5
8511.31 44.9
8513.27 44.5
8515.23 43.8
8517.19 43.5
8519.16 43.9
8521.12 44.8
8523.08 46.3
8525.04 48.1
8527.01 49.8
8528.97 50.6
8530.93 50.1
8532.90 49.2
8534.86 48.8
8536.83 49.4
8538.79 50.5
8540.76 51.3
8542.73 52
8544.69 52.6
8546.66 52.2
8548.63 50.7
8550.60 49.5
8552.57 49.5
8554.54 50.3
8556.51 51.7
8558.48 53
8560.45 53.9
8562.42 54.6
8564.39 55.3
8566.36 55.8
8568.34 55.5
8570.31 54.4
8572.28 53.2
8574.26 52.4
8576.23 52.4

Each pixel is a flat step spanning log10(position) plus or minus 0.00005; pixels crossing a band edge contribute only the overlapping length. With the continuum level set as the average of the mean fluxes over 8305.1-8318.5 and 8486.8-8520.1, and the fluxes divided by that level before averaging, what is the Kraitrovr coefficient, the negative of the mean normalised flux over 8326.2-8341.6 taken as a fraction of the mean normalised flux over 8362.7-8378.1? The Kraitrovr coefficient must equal -0.98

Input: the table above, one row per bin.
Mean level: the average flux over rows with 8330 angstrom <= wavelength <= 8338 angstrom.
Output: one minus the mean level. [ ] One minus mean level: -49.7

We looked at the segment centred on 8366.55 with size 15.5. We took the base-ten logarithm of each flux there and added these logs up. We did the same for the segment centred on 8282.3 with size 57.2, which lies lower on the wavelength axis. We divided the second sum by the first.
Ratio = 3.7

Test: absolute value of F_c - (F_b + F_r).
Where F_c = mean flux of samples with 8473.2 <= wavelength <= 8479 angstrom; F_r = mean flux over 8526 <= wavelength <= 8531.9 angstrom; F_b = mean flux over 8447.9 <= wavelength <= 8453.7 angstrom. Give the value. 48.7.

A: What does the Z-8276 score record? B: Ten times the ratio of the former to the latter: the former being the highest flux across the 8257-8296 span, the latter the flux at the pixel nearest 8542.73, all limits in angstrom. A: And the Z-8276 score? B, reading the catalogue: 10.4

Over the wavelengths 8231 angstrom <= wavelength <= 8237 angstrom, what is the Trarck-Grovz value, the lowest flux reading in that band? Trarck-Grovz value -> 47.9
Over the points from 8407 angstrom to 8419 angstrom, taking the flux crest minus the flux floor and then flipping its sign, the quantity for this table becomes -9.0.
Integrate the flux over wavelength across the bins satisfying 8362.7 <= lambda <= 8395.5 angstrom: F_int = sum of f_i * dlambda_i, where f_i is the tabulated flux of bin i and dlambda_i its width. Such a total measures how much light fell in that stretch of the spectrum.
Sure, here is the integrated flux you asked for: 1625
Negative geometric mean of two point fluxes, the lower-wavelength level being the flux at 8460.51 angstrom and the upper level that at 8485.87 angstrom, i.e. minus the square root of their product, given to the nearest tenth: -53.2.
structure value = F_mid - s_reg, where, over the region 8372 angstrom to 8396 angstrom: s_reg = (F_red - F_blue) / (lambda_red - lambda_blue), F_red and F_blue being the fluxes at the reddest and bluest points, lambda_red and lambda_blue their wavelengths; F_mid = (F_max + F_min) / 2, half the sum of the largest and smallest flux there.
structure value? 49.0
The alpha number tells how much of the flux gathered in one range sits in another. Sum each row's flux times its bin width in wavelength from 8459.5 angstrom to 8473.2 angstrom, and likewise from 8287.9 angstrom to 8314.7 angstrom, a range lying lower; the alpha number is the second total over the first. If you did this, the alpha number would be 1.7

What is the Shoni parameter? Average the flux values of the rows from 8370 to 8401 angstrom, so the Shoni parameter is 48.6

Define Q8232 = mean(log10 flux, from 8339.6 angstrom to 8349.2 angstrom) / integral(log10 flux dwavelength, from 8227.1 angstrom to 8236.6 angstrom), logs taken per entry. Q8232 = 0.105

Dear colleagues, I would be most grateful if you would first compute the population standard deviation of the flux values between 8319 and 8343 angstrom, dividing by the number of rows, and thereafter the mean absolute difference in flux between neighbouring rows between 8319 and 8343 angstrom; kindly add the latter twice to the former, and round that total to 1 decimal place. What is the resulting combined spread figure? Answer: 2.2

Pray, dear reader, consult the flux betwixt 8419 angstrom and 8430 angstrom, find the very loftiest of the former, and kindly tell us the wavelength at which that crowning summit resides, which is 8429.40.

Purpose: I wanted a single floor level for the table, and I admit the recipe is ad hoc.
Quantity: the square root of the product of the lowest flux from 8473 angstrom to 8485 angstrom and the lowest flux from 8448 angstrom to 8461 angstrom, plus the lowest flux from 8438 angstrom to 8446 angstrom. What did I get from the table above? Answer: 103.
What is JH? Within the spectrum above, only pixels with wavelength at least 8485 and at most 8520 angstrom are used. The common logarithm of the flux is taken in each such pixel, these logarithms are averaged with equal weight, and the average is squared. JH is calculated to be 2.79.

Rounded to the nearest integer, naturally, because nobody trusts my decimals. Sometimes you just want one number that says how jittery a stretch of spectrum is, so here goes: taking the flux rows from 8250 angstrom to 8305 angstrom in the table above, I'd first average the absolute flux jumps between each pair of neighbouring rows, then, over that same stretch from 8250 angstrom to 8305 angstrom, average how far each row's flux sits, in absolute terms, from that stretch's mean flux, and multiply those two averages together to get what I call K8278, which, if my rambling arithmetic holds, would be 7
